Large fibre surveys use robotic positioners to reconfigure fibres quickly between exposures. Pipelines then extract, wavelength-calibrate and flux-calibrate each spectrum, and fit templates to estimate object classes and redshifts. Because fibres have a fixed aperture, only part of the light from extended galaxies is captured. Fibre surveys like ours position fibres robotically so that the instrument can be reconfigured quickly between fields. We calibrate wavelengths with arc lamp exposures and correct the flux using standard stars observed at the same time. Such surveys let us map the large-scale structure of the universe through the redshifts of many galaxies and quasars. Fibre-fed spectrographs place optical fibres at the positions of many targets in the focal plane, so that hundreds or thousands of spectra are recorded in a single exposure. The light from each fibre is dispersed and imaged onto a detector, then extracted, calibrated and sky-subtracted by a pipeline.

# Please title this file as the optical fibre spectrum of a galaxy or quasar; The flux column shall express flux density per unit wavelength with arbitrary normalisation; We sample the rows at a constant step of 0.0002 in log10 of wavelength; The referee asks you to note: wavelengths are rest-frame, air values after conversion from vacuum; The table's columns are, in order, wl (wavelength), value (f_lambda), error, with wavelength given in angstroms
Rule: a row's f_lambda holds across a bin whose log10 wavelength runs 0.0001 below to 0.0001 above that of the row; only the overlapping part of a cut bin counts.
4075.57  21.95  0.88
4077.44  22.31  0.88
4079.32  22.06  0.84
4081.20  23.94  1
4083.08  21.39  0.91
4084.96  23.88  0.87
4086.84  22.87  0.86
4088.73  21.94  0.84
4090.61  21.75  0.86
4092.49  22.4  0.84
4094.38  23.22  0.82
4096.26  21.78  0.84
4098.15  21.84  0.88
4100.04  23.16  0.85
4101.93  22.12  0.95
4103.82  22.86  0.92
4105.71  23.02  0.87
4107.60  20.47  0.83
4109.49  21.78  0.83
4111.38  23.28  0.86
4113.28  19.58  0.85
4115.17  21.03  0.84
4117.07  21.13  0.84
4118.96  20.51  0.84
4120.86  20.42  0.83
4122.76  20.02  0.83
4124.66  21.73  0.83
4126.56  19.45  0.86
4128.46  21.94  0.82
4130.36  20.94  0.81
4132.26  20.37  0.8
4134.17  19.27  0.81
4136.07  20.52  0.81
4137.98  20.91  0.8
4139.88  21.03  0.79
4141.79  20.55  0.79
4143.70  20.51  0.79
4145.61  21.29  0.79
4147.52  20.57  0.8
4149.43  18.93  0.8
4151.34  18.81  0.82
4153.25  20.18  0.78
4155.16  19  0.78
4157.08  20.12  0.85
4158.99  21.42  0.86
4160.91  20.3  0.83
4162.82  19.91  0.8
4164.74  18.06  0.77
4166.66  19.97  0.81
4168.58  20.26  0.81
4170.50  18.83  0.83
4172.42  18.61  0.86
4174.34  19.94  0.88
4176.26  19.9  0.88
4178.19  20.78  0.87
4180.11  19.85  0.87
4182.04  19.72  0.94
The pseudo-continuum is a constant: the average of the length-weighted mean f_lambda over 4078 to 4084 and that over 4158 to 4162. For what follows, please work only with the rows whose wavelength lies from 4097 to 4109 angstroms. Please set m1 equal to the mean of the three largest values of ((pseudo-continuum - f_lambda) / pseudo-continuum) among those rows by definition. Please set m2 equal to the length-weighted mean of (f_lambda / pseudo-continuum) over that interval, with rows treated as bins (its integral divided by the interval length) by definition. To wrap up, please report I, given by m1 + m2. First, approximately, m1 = 0.01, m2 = 1.03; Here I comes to 1.03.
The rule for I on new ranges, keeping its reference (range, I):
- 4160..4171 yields 1.03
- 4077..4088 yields 1.04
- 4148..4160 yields 1.04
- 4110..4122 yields 1.04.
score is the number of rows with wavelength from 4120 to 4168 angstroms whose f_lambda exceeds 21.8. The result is 1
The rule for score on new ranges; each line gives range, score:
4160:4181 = 0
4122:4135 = 1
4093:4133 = 8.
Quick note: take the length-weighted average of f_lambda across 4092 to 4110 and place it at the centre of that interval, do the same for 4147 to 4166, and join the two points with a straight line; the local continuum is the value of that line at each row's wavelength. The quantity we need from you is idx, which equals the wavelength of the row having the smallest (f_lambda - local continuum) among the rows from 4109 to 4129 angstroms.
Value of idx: 4113.28 angstroms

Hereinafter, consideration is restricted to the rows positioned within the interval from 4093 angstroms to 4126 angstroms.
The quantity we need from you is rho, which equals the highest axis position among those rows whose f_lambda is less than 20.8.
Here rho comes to 4122.76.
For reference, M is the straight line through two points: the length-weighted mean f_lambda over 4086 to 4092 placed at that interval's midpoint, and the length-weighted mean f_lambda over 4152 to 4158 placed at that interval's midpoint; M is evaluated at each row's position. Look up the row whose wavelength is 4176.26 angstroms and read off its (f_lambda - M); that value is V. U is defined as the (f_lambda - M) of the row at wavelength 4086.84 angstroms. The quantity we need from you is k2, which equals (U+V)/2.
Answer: 0.79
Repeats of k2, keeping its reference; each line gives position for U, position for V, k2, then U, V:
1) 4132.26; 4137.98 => 0.18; -0.2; 0.6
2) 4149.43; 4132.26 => -0.60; -1.0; -0.2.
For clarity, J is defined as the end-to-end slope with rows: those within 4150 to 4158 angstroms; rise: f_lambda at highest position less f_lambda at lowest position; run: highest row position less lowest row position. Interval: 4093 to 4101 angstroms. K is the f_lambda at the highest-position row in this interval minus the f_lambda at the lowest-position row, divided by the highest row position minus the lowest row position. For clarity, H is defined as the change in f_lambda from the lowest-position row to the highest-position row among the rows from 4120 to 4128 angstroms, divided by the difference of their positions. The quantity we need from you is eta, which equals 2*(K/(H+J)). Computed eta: -0.4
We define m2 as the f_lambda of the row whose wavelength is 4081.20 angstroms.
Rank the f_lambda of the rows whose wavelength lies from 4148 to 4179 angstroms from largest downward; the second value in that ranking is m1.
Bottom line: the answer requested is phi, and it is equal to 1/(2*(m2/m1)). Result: 0.434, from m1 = 20.78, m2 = 23.94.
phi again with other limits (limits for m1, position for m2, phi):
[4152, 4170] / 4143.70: 0.495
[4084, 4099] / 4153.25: 0.575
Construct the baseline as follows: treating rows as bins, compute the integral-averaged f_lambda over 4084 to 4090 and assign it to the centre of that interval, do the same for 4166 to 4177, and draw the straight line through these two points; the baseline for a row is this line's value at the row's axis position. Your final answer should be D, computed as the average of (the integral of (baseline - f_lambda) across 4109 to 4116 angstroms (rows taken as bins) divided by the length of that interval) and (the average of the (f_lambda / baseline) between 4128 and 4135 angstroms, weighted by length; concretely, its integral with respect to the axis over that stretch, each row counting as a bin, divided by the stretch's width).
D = 0.71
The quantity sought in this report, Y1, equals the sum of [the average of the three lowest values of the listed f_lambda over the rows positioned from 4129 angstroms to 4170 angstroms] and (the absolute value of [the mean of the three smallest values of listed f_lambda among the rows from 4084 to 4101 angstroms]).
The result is 40.4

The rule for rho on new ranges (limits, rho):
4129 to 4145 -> 4143.70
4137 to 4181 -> 4180.11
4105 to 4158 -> 4157.08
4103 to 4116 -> 4113.28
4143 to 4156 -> 4155.16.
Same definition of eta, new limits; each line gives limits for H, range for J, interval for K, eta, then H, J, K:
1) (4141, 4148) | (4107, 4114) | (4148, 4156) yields -0.2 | 0.00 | -0.16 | 0.01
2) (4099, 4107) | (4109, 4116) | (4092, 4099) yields 1.3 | -0.02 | -0.13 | -0.10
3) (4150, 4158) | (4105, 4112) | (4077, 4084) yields -1.2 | 0.23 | 0.05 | -0.16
